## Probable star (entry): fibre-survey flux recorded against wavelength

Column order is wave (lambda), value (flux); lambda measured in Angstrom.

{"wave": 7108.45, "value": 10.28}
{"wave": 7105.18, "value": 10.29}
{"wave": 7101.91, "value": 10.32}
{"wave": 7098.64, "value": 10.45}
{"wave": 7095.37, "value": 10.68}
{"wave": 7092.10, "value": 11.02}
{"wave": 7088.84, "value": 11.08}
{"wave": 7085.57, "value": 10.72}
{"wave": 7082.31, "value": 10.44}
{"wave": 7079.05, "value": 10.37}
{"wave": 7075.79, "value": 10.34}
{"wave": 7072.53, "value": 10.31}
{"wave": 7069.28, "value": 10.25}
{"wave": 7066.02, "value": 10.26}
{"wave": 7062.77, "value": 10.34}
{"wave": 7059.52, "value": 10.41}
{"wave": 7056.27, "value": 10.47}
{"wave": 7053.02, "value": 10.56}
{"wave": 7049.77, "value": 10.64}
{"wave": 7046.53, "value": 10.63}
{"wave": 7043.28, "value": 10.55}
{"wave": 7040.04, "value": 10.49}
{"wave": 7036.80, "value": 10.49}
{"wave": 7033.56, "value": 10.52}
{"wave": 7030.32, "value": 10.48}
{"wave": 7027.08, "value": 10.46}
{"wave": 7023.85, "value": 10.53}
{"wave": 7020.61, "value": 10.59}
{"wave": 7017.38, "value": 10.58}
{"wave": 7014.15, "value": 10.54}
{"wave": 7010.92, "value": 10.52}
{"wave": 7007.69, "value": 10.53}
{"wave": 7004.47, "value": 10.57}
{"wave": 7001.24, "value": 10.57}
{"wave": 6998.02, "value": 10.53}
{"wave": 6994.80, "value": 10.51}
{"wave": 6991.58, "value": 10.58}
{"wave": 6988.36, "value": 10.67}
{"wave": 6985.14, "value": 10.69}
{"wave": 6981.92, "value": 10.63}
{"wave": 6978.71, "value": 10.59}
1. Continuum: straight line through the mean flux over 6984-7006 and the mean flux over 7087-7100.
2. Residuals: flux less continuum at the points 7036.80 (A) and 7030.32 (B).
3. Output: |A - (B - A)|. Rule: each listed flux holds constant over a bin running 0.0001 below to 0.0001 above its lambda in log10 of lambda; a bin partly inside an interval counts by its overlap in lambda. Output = 0.2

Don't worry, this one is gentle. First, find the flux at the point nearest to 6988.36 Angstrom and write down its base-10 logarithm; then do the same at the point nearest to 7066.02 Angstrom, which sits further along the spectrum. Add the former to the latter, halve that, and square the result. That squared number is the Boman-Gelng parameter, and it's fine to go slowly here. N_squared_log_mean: 1.04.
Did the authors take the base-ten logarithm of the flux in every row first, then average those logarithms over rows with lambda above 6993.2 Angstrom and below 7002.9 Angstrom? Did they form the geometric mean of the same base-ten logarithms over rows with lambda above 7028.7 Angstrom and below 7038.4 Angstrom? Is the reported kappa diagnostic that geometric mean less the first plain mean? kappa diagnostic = -0.0017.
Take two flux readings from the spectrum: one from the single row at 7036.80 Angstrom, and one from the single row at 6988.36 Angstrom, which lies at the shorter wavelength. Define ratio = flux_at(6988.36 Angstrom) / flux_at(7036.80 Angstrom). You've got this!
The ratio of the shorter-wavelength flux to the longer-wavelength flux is 1.017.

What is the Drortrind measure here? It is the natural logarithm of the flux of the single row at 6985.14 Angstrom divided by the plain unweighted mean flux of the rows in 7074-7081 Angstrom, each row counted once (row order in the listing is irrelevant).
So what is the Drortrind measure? 0.032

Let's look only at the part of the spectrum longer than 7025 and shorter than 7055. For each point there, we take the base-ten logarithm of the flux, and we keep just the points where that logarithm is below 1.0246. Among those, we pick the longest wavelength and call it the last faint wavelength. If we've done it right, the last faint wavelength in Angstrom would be 7053.02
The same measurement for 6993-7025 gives 7023.85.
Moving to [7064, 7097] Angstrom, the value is 7082.31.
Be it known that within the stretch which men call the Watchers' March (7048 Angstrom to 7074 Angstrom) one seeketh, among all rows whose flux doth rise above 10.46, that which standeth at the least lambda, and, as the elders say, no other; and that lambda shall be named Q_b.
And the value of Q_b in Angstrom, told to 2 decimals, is 7049.77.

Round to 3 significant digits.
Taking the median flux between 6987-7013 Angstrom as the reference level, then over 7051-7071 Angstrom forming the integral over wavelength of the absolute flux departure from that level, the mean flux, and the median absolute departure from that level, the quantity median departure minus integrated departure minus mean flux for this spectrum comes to -13.6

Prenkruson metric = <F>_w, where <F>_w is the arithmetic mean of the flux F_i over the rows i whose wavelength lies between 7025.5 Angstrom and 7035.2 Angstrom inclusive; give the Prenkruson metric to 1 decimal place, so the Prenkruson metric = 10.5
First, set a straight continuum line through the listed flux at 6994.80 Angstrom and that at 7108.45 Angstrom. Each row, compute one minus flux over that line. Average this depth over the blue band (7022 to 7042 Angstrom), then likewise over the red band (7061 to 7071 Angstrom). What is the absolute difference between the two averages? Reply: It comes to 0.014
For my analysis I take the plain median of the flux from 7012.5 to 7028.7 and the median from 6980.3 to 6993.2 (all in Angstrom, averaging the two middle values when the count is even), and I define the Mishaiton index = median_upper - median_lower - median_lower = -10.8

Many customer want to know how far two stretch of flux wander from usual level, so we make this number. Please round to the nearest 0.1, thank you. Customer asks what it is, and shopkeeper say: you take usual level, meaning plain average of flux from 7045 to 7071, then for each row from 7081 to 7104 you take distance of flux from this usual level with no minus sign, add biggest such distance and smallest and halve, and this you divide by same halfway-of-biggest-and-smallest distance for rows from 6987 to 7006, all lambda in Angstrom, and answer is 2.2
